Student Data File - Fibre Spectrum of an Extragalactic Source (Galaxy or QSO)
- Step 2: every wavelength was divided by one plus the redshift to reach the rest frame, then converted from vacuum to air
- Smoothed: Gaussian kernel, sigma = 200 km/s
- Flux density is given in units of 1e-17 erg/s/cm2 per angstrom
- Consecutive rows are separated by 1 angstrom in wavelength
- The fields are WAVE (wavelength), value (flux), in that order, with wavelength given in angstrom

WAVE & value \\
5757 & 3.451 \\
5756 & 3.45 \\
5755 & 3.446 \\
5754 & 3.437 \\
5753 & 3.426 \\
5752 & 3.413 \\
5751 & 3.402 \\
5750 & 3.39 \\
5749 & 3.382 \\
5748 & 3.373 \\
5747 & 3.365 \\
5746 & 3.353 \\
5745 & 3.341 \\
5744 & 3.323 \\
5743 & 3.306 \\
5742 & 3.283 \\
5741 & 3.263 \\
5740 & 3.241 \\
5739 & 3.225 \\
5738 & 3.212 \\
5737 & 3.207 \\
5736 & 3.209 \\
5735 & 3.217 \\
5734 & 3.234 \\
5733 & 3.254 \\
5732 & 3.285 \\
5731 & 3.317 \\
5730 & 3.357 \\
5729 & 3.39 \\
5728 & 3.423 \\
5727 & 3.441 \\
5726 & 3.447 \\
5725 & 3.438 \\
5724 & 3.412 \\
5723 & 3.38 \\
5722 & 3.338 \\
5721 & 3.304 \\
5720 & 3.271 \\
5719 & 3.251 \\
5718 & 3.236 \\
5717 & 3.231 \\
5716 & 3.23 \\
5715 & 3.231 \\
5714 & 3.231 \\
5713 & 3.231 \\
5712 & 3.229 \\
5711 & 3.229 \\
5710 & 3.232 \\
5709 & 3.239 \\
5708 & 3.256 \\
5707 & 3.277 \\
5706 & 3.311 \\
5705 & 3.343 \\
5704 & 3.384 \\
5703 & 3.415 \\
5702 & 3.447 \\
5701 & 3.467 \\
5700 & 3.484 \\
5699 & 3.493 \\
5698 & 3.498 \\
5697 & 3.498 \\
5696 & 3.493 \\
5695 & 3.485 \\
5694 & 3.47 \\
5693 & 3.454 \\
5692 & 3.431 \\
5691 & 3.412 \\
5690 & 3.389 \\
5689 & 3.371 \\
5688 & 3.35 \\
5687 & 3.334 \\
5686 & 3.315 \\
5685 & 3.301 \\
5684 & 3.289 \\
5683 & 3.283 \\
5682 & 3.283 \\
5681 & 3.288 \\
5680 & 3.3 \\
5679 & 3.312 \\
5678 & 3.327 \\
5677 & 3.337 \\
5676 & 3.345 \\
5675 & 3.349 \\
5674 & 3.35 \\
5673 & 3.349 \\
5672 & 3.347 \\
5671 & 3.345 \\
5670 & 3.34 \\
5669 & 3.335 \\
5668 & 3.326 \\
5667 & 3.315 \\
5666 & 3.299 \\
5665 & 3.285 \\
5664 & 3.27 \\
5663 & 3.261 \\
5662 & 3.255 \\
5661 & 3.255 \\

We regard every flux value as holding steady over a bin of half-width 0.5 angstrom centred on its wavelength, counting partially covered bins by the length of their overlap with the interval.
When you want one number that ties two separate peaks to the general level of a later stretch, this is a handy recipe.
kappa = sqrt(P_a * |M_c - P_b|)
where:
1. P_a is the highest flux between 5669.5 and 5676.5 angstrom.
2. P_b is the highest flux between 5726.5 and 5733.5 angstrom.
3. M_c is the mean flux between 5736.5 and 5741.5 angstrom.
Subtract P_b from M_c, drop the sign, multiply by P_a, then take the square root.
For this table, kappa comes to 0.84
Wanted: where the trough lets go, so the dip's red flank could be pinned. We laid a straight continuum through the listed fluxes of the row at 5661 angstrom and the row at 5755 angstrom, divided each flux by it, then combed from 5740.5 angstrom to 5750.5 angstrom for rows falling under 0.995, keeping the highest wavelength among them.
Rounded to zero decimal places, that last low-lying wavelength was 5750 angstrom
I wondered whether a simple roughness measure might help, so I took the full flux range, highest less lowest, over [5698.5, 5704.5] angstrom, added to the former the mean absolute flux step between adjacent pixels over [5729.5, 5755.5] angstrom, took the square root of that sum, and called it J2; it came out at 0.35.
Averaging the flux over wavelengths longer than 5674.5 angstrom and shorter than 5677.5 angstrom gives 3.34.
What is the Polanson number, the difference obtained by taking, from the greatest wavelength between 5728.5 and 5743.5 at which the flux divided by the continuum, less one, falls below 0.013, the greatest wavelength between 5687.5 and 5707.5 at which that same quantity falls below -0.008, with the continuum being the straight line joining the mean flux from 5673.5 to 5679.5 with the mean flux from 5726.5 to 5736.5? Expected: 36 angstrom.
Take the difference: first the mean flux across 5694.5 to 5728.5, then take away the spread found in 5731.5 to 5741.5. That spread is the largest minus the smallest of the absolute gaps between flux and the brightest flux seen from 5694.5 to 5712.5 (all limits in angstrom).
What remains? 3.27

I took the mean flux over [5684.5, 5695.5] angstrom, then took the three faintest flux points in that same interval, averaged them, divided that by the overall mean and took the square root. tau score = 0.9888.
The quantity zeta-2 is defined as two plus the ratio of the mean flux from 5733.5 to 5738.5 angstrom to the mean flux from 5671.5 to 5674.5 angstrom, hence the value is 2.96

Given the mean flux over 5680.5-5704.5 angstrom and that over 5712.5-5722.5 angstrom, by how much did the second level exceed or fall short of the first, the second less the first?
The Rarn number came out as -0.15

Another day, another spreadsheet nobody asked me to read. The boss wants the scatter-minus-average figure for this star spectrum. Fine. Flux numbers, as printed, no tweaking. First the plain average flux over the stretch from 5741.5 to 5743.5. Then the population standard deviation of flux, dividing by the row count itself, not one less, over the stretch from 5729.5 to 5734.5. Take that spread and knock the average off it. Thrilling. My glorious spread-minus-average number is -3.25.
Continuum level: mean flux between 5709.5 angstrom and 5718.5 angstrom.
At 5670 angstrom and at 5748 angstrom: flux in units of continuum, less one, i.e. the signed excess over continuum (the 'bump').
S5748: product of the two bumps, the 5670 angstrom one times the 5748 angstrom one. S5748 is 0.0015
